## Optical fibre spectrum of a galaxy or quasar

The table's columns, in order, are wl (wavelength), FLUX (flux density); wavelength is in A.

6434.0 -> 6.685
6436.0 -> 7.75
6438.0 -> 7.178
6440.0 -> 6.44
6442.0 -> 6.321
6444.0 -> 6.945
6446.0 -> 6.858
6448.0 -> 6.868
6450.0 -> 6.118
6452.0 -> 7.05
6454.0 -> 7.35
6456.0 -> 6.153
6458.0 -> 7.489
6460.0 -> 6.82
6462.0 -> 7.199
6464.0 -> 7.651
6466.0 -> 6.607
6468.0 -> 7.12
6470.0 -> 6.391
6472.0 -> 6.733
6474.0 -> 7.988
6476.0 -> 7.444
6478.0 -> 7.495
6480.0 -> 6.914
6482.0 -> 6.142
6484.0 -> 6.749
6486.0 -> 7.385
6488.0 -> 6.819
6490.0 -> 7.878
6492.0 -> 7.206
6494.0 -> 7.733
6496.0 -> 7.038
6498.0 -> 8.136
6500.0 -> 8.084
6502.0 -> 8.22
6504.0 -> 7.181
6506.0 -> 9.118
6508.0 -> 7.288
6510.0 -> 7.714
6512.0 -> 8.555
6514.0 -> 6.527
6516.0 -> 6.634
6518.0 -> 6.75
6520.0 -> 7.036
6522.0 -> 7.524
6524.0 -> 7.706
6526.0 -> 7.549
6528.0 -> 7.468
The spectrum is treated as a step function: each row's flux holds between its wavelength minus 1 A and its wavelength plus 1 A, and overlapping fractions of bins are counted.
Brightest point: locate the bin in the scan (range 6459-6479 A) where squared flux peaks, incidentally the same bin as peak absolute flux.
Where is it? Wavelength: 6474.0 A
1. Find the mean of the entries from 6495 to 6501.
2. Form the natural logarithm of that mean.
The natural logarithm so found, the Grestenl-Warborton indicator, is 2.05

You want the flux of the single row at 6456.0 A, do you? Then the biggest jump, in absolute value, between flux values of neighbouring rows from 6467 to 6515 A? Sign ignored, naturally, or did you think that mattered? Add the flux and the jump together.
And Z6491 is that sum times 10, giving 81.8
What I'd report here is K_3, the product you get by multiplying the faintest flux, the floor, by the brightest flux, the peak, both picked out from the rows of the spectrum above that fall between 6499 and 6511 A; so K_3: 65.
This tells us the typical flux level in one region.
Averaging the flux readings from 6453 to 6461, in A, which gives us 7.0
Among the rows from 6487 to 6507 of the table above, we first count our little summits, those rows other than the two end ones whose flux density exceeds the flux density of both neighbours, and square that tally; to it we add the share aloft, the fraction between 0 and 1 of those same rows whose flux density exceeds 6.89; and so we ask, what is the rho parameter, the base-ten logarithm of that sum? 1.23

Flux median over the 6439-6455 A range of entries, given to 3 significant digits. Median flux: 6.86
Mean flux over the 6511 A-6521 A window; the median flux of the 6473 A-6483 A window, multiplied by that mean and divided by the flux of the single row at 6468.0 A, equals 7.4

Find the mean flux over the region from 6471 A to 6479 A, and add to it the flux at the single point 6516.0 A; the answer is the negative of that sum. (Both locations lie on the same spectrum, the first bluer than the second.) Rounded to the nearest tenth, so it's -14.0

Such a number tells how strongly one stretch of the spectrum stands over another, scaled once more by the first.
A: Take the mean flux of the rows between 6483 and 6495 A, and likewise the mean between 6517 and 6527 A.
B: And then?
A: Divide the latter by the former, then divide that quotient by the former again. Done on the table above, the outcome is 0.137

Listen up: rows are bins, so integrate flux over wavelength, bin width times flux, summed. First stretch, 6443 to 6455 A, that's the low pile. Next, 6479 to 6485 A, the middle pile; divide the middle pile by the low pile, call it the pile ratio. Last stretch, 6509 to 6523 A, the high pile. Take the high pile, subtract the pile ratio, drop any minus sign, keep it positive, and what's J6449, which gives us 101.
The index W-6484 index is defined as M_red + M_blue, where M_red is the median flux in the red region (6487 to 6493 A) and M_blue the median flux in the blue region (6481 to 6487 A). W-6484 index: 14.0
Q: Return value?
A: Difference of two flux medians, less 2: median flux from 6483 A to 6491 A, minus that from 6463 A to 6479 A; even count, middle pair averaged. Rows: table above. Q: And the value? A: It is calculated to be -2.18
